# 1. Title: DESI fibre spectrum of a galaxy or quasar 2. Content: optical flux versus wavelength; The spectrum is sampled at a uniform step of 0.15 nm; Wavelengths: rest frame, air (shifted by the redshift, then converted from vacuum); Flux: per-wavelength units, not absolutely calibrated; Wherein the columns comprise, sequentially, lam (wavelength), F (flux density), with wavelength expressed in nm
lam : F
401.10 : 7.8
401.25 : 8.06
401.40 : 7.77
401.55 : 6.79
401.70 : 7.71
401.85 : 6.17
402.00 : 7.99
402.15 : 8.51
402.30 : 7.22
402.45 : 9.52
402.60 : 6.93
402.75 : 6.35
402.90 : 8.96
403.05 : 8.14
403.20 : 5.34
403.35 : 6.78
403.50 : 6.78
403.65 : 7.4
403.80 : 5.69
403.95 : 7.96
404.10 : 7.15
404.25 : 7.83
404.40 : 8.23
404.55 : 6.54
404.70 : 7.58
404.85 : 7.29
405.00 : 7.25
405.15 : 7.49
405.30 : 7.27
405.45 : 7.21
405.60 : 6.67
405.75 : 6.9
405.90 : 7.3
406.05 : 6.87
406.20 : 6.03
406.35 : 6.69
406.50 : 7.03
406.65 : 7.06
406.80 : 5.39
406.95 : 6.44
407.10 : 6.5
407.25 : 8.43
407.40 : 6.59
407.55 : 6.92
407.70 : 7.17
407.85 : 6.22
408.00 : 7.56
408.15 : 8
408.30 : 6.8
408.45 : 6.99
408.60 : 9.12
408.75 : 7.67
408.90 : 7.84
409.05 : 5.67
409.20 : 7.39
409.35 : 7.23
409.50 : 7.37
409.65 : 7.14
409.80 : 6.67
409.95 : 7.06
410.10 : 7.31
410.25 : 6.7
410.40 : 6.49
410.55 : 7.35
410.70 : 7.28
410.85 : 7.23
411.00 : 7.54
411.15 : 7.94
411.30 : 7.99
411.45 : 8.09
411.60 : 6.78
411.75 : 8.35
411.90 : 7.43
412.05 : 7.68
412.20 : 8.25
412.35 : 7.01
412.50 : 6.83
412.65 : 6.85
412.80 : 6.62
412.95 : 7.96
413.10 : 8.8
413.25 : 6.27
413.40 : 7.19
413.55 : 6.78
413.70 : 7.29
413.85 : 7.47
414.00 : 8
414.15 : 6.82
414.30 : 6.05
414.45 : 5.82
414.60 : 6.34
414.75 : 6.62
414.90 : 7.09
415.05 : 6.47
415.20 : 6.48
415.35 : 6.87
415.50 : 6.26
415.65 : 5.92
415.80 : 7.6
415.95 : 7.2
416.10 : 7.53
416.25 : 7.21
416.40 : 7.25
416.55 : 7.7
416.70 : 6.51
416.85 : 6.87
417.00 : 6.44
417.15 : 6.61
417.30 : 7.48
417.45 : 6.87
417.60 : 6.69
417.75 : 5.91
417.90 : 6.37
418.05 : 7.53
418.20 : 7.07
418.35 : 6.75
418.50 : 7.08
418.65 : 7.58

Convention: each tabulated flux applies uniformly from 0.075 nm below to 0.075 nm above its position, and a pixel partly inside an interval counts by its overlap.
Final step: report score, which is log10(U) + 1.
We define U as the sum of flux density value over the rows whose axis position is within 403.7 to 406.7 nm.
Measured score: 3.15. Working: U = 142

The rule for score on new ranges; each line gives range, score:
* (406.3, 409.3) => 3.15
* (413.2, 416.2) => 3.13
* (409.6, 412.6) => 3.17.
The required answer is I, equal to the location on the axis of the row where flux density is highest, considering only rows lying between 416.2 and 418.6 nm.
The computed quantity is 416.55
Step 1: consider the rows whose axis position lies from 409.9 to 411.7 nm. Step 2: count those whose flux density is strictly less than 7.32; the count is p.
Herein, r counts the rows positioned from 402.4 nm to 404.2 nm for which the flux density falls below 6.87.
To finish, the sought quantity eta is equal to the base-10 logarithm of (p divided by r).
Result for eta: 0.15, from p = 7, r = 5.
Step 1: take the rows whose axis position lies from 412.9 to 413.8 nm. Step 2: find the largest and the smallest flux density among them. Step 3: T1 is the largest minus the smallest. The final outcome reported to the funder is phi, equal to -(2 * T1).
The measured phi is -5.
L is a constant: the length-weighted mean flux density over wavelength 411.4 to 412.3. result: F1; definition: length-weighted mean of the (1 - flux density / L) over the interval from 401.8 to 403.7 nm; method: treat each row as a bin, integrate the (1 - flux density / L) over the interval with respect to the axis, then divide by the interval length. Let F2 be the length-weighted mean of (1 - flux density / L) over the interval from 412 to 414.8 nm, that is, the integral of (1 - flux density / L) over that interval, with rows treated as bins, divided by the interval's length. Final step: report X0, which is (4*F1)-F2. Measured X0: 0.08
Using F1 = 0.04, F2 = 0.084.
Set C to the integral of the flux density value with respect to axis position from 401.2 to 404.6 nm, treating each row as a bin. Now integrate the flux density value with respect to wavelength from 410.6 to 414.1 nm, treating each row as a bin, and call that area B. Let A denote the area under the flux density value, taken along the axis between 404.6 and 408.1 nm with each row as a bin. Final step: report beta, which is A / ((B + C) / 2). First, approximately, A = 24.3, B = 26.1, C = 25.1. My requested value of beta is 0.95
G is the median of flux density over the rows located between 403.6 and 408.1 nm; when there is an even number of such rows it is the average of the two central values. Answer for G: 7.1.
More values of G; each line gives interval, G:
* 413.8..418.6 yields 6.8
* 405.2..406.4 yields 6.9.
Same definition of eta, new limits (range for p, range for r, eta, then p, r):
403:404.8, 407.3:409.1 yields 0.18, 6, 4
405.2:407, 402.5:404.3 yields 0.38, 12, 5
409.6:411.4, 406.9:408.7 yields 0.20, 8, 5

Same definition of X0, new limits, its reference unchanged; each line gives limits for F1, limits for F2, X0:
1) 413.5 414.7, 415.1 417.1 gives 0.37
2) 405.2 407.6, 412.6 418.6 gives 0.36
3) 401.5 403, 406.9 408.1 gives -0.04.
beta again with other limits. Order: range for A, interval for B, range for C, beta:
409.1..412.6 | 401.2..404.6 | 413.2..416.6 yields 1.06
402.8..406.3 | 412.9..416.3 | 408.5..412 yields 1.01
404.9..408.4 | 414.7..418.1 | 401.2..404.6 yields 1.01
